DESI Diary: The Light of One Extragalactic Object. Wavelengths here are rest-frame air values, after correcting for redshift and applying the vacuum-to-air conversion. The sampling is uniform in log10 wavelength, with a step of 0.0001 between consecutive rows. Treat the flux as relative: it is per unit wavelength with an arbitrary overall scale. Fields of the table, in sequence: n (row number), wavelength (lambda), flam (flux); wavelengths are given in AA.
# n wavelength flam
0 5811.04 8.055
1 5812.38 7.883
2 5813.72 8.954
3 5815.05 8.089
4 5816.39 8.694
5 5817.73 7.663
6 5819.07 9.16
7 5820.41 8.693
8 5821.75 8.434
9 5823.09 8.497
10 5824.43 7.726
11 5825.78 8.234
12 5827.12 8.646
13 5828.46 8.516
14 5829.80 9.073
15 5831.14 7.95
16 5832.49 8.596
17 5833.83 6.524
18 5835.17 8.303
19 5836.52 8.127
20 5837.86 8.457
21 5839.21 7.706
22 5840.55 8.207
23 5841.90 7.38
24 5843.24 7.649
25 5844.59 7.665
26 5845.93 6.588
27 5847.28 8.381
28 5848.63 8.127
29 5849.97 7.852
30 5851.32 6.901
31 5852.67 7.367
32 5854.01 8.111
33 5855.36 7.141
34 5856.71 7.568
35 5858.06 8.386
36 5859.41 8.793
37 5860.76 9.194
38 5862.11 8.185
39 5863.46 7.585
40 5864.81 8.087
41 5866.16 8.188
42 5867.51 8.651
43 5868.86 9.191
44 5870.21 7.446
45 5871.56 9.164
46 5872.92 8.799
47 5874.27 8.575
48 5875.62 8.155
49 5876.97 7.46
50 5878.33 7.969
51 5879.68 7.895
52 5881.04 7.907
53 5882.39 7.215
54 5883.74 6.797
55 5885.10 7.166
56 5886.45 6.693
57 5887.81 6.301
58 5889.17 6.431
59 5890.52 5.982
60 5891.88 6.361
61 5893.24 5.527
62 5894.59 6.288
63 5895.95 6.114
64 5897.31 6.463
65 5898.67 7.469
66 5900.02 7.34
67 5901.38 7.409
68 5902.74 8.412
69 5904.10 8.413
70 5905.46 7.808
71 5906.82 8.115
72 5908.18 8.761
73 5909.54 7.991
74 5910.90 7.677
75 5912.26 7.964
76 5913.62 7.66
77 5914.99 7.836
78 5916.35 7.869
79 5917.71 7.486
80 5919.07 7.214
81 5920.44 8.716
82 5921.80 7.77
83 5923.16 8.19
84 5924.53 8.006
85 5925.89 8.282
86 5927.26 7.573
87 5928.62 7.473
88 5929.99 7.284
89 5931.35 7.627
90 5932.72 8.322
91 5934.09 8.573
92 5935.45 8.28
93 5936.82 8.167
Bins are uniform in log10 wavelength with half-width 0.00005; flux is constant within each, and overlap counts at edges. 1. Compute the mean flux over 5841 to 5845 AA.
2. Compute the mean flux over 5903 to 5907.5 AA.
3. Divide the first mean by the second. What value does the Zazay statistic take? 0.93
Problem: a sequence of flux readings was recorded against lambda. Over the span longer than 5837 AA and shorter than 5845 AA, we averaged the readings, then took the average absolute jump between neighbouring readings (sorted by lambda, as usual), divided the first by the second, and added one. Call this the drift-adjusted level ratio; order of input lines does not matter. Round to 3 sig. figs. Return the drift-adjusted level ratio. 17.6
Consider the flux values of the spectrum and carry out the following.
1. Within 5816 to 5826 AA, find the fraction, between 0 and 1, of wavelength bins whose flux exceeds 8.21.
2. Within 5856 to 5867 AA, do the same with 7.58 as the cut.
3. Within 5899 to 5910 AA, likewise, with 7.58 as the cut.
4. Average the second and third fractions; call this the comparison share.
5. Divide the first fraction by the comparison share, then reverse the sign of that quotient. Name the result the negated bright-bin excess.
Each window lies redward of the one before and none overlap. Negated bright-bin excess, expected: -0.92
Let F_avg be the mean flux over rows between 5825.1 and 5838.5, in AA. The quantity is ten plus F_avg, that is 18.2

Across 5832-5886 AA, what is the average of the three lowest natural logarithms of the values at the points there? 1.89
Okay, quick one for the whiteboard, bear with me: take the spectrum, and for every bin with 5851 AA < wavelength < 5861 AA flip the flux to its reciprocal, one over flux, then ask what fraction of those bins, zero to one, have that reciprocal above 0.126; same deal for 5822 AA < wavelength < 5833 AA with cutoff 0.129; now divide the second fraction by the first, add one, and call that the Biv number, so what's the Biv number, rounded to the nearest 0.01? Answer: 1.25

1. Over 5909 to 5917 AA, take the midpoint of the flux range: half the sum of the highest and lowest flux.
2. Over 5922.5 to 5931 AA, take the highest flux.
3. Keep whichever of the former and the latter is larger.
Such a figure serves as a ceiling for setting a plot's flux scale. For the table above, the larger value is 8.28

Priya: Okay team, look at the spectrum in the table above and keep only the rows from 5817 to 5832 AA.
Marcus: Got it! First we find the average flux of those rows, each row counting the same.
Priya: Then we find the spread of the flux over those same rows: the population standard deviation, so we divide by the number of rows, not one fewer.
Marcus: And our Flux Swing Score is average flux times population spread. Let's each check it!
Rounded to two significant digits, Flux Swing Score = 4.0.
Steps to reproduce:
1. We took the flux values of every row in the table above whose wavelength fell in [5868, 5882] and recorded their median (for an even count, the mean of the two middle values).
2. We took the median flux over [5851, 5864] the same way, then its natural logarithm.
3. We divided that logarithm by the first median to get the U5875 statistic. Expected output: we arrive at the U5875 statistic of 0.256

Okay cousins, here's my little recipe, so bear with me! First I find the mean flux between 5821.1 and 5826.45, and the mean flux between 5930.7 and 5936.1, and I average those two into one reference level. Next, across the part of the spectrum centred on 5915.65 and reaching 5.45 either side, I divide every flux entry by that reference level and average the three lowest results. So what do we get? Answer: 0.91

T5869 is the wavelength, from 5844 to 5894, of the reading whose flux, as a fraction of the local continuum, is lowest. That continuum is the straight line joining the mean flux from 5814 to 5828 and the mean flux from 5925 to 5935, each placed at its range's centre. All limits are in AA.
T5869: 5893.24 AA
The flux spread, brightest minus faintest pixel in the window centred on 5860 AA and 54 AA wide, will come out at 2.67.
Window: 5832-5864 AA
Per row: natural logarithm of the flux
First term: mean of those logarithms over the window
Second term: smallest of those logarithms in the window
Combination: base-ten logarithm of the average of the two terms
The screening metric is 0.294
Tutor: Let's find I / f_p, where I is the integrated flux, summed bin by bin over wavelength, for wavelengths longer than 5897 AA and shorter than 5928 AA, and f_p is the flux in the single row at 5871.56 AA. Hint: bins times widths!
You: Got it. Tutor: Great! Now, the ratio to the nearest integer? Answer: 27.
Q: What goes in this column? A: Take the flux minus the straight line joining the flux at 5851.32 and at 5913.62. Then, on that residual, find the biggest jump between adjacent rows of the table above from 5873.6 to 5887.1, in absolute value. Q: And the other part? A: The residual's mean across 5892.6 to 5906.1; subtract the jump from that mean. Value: -1.1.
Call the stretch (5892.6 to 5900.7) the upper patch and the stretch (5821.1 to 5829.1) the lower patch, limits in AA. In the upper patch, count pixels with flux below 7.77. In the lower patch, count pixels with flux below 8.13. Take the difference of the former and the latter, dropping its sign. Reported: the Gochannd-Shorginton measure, 5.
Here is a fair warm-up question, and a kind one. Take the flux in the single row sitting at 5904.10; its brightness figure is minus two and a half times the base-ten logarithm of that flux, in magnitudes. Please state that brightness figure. -2.31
